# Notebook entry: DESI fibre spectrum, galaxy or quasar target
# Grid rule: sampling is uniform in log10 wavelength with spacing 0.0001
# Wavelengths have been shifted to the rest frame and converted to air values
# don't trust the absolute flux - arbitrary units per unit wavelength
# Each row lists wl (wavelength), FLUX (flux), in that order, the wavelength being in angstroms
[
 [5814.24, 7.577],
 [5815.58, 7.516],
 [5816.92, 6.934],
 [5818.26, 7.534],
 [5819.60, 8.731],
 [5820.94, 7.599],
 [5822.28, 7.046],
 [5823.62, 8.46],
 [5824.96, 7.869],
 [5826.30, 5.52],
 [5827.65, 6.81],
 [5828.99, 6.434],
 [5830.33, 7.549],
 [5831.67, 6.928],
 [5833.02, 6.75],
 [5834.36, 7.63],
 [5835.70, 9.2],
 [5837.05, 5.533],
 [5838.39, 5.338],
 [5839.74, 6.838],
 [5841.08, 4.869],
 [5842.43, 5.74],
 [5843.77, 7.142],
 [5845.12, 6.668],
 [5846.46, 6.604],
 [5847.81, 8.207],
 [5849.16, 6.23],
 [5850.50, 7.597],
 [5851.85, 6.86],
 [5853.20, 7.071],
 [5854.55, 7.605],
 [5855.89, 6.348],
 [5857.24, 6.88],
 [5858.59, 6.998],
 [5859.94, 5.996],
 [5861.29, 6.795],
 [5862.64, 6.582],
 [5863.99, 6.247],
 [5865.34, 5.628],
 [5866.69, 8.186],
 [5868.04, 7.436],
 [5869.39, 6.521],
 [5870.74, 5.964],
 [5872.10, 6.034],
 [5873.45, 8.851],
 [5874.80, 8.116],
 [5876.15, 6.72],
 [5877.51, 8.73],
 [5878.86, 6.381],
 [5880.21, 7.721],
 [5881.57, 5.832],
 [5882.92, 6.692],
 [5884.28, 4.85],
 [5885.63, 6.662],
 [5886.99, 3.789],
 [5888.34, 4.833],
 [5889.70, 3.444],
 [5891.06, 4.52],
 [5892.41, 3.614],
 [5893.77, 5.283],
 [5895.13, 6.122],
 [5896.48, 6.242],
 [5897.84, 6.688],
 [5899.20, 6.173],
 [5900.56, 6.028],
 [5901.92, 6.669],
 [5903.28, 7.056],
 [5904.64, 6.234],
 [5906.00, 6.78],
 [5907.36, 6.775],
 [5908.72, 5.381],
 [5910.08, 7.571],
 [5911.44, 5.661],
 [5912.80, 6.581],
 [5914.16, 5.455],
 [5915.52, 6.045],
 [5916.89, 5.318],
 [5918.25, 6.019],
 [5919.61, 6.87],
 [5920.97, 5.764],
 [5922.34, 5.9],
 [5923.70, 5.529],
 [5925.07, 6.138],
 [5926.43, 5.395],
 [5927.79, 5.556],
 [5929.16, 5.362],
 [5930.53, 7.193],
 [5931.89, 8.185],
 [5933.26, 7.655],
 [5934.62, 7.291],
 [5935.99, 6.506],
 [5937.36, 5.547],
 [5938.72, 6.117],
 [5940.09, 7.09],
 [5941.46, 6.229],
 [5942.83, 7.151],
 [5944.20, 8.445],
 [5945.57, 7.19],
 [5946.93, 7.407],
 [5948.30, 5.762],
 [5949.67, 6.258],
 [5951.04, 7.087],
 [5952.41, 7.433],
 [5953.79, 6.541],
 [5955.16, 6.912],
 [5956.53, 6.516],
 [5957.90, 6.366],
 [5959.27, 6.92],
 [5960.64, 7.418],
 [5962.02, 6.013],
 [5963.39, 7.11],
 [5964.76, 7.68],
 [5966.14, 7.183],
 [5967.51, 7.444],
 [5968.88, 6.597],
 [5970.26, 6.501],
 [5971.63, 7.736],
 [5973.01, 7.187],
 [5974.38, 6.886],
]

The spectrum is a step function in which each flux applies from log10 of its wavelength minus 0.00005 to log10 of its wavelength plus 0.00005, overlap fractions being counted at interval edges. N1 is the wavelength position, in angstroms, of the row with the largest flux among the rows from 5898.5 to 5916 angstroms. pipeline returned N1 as 5910.08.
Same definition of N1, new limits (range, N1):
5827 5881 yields 5835.70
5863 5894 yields 5873.45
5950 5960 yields 5952.41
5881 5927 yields 5910.08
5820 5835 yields 5823.62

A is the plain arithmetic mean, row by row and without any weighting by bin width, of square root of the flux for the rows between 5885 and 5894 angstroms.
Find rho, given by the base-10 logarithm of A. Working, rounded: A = 2.13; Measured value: 0.328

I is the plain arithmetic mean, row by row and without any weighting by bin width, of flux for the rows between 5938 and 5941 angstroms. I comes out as 6.6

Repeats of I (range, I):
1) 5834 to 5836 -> 8.4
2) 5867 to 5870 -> 7.0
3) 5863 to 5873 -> 6.6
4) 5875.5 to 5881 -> 7.4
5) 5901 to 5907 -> 6.7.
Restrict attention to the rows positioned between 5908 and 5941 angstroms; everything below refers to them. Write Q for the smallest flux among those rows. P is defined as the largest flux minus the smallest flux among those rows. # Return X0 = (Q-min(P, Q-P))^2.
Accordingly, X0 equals 8.2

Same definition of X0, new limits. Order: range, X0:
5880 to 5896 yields 18.3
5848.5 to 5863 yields 19.2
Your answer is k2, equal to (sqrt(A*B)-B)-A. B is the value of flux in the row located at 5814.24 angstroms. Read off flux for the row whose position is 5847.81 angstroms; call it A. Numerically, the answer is -7.90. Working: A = 8.207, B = 7.577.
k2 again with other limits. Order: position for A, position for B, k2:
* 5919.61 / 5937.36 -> -6.24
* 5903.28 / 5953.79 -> -6.80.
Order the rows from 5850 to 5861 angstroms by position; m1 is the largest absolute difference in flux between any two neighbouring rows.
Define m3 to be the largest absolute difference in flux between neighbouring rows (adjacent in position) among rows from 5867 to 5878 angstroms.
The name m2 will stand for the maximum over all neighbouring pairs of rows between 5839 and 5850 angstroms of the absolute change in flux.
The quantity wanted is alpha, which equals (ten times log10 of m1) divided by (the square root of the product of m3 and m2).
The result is 0.4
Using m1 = 1.3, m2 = 2.0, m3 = 2.8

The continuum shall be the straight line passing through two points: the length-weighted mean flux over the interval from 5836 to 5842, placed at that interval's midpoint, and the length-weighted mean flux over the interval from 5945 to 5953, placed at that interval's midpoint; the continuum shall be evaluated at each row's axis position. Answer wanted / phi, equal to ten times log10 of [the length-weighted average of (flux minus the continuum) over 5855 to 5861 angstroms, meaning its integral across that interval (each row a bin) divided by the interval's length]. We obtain -2.4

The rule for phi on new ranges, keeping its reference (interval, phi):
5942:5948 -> -2.3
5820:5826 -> 2.9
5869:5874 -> -1.8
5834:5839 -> 0.3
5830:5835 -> 1.4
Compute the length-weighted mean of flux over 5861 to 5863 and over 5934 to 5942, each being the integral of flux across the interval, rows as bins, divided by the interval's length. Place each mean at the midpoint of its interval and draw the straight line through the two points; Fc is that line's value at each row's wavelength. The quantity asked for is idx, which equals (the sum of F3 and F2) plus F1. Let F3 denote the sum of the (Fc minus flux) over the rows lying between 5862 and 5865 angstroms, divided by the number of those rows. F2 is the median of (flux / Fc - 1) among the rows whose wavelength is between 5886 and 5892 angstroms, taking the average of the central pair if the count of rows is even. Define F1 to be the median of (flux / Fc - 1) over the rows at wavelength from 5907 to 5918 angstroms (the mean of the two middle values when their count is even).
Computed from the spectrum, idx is -0.2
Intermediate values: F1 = -0.10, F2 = -0.37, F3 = 0.27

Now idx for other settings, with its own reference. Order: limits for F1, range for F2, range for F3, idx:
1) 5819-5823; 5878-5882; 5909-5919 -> 0.5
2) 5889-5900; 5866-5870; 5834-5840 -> -0.2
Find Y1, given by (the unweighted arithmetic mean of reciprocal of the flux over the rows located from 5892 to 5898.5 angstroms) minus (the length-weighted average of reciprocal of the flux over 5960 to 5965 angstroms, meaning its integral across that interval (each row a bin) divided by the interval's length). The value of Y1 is 0.044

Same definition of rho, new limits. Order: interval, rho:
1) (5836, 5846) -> 0.389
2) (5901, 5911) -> 0.411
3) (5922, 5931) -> 0.384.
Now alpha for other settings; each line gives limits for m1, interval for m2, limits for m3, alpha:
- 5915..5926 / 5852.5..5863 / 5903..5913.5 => 0.3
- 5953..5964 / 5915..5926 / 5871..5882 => 0.8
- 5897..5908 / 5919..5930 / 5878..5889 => -0.5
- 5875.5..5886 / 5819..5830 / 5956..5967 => 2.0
